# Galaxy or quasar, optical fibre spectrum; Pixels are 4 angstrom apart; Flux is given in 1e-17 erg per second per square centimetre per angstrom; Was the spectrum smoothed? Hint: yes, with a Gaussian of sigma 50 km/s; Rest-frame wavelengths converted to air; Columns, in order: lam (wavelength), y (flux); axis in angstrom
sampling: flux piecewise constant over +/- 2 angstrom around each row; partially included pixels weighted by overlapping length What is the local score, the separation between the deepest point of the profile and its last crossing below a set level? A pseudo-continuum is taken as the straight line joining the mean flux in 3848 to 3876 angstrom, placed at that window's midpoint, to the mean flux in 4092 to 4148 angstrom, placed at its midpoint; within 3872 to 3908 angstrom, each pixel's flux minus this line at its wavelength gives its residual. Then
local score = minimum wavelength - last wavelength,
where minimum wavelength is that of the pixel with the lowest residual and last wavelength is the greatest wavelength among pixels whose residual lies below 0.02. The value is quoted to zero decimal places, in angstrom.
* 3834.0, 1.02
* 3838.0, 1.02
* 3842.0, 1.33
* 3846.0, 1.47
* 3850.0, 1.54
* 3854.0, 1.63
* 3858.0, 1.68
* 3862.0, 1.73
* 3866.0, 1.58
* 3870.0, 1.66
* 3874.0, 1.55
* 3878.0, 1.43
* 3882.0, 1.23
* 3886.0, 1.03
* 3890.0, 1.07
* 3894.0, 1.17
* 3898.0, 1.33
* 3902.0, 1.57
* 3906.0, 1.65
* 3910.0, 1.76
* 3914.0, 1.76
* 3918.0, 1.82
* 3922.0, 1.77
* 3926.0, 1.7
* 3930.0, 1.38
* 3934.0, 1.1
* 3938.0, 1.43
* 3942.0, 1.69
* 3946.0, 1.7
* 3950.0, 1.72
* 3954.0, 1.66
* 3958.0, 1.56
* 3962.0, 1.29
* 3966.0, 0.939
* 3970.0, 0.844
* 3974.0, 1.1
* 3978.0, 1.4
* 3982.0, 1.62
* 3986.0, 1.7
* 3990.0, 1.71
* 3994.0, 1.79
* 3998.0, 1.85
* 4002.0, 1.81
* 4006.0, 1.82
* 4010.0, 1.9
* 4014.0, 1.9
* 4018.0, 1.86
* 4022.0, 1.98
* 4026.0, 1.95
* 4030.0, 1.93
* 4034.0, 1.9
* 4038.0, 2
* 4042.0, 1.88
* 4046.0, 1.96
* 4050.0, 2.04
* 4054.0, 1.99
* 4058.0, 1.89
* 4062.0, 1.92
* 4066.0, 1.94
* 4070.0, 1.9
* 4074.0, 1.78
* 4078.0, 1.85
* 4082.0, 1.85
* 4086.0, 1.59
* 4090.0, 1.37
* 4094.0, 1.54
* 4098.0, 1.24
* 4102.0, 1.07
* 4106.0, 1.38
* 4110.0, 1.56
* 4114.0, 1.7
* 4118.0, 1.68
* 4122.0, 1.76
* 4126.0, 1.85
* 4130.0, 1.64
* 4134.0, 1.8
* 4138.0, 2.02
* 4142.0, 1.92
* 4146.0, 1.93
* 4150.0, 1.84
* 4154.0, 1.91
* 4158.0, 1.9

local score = -16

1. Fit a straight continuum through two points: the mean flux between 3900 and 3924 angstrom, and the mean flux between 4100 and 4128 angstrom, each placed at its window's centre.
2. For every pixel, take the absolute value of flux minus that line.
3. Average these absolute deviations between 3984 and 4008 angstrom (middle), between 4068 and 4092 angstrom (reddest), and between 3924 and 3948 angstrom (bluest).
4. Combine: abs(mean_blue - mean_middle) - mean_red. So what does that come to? -0.12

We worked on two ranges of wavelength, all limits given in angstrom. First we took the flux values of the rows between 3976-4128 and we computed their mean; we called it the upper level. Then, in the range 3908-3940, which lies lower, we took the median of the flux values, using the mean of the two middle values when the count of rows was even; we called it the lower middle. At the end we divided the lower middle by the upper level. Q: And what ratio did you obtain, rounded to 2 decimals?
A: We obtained 0.98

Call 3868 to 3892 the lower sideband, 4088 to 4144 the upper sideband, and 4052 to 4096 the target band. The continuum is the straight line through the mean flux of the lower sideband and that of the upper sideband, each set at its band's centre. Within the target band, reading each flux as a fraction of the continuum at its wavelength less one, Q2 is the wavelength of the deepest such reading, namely 4090.0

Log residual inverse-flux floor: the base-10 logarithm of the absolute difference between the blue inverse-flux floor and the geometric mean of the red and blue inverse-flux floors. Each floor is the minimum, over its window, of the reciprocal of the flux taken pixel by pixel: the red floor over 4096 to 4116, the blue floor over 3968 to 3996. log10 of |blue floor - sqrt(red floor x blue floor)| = -1.84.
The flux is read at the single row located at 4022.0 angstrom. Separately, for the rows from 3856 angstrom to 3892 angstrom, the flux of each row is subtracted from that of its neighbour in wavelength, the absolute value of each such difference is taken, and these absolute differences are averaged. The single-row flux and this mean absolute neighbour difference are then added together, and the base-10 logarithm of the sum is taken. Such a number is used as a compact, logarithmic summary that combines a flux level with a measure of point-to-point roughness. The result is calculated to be 0.32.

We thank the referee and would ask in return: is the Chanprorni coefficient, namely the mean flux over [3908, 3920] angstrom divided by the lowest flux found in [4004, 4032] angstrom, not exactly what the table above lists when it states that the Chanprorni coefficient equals 0.98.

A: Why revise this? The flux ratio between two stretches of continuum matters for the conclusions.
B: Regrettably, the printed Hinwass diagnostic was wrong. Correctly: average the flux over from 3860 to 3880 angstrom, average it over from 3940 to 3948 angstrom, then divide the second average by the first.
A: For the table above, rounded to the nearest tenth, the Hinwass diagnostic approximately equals 1.1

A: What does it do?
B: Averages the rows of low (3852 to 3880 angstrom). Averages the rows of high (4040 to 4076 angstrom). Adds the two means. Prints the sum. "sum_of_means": 3.53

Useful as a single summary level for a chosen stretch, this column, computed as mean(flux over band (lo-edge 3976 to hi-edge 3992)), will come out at 1.61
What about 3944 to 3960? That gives 1.66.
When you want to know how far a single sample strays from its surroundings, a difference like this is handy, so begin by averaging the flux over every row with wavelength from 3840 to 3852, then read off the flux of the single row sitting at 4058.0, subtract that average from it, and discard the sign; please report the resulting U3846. 0.44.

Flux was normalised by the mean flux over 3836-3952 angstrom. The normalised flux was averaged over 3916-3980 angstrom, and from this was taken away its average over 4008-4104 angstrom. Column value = -0.24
